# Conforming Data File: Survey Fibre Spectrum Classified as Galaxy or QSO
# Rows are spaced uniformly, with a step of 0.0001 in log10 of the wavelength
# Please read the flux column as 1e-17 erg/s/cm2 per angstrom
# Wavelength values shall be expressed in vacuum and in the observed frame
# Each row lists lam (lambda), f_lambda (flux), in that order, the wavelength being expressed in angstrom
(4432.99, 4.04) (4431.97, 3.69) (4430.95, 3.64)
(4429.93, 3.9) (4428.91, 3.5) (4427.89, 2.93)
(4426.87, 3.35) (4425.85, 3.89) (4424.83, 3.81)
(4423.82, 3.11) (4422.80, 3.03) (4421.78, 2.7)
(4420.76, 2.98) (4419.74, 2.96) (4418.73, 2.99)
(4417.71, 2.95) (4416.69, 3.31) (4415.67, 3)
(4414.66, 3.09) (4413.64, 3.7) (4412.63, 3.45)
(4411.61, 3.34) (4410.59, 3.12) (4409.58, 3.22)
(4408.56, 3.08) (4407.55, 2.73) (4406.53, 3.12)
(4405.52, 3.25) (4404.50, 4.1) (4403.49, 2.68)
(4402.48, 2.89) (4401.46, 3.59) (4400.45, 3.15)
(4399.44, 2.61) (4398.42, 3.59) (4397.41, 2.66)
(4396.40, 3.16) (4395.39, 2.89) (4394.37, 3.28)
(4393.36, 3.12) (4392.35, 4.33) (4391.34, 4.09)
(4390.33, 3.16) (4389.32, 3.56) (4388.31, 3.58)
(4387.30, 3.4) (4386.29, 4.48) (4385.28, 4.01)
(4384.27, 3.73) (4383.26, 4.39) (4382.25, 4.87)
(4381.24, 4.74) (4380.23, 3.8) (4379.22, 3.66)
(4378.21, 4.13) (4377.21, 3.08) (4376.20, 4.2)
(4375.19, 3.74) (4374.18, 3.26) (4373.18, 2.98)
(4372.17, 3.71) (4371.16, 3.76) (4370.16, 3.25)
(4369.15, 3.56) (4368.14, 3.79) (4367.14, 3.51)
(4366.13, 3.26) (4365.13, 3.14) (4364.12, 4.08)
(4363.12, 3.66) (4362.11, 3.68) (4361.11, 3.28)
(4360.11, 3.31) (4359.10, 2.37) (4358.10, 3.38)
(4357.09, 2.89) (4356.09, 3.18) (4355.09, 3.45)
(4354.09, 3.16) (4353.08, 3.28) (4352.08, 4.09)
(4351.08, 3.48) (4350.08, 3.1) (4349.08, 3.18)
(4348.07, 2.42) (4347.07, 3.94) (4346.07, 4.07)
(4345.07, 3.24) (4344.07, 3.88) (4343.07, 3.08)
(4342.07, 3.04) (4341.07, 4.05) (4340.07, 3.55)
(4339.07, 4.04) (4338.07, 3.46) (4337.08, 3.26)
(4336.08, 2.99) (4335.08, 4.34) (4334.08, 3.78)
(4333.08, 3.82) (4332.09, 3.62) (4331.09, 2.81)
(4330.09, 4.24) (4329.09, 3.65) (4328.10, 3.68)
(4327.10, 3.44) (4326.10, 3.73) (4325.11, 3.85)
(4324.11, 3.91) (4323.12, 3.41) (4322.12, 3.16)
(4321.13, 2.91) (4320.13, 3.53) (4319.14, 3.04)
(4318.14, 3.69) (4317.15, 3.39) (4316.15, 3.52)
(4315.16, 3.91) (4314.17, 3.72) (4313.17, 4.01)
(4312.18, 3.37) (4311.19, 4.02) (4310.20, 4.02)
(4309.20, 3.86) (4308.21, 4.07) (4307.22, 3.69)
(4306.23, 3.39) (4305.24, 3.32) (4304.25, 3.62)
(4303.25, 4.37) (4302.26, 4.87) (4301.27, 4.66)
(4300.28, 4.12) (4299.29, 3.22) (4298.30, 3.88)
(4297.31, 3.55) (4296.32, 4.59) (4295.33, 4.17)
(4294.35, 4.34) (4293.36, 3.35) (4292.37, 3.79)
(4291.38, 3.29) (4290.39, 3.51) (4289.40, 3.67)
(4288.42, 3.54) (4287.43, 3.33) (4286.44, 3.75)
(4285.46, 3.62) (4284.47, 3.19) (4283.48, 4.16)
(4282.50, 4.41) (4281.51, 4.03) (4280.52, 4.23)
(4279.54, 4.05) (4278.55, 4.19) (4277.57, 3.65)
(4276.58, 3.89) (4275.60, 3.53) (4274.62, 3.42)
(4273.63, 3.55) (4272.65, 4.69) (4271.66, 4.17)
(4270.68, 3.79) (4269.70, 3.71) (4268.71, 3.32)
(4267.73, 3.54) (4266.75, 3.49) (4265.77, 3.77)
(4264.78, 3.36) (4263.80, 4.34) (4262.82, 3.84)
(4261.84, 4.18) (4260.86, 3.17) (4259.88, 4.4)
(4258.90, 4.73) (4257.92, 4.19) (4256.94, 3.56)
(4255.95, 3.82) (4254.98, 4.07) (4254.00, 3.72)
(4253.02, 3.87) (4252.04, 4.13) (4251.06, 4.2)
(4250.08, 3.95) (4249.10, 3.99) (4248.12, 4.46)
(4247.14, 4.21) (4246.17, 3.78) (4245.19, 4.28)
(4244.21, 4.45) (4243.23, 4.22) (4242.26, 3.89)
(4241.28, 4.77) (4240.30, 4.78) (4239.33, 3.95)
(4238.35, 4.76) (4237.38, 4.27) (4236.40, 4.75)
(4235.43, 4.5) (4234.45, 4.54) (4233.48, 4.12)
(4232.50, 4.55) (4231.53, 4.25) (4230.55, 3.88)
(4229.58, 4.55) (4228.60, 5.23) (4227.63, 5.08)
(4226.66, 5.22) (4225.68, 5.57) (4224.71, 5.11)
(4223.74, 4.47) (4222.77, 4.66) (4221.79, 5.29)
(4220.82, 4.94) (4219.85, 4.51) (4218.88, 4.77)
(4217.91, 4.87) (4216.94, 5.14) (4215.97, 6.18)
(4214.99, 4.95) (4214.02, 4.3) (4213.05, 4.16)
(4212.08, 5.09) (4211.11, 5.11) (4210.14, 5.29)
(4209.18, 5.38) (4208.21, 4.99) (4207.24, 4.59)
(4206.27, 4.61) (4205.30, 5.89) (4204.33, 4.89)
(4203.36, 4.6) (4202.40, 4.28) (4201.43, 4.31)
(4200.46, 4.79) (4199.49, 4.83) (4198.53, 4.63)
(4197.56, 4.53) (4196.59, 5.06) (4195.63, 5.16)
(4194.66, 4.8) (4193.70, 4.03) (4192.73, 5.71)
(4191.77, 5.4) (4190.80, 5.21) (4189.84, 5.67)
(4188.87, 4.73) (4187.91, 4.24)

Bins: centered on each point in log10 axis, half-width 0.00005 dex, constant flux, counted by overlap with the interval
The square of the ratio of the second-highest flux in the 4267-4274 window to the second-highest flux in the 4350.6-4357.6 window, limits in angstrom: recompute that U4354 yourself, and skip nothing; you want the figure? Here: 1.44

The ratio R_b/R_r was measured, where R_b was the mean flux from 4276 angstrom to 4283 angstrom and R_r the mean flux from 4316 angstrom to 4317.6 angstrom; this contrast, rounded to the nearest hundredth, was 1.18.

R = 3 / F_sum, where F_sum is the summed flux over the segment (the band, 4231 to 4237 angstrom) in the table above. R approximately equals 0.11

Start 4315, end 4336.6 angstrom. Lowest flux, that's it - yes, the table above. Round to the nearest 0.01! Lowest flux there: 2.81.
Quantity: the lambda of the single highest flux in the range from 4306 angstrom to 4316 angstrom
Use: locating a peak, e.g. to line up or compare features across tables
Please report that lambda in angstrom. 4308.21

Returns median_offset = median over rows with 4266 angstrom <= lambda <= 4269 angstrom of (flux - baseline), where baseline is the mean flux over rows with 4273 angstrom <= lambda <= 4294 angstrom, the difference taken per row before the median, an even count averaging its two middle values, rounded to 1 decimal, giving -0.2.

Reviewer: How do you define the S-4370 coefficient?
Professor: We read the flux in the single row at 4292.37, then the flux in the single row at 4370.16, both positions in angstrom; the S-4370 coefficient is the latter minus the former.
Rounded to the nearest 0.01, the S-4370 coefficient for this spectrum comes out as -0.54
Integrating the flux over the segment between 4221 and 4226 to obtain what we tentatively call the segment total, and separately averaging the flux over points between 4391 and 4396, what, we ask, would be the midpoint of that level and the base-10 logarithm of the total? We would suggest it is 2.46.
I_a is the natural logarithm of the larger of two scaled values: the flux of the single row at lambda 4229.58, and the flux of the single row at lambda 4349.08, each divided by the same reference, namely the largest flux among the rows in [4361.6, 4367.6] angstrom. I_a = 0.11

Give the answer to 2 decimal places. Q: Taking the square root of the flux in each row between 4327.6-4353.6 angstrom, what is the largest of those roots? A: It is 2.08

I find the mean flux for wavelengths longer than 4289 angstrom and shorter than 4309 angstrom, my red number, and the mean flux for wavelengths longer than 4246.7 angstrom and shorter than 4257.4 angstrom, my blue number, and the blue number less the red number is 0.12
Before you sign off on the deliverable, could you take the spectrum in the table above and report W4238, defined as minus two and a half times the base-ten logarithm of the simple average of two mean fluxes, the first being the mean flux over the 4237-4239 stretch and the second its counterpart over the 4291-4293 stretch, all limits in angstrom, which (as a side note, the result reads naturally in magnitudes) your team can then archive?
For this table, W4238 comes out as -1.51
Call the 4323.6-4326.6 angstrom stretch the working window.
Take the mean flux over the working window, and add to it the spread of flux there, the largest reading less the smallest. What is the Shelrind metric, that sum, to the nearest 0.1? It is 4.0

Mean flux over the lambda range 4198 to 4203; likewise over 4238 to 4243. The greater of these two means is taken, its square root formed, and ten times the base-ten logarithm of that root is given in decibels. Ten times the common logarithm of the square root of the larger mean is 3.3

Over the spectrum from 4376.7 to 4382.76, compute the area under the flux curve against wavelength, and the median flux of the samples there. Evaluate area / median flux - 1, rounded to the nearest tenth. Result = 5.2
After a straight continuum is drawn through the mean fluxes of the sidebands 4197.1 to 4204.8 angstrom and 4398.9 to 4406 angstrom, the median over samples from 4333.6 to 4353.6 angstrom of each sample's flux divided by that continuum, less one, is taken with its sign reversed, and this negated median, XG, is 0.034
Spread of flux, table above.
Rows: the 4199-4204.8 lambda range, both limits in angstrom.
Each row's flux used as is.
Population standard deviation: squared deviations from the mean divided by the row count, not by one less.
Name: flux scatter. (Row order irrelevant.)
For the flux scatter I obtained 0.24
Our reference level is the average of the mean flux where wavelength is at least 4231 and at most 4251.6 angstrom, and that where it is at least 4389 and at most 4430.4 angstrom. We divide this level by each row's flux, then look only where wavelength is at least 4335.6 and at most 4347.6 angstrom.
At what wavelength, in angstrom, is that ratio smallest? 4346.07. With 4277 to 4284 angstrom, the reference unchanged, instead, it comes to 4282.50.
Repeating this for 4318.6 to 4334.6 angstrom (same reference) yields 4330.09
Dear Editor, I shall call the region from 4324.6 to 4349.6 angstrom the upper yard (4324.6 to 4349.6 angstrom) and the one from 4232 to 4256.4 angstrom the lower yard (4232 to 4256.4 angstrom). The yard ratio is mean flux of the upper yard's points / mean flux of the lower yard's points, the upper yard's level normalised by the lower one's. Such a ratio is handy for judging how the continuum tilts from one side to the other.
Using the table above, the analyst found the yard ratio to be 0.84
